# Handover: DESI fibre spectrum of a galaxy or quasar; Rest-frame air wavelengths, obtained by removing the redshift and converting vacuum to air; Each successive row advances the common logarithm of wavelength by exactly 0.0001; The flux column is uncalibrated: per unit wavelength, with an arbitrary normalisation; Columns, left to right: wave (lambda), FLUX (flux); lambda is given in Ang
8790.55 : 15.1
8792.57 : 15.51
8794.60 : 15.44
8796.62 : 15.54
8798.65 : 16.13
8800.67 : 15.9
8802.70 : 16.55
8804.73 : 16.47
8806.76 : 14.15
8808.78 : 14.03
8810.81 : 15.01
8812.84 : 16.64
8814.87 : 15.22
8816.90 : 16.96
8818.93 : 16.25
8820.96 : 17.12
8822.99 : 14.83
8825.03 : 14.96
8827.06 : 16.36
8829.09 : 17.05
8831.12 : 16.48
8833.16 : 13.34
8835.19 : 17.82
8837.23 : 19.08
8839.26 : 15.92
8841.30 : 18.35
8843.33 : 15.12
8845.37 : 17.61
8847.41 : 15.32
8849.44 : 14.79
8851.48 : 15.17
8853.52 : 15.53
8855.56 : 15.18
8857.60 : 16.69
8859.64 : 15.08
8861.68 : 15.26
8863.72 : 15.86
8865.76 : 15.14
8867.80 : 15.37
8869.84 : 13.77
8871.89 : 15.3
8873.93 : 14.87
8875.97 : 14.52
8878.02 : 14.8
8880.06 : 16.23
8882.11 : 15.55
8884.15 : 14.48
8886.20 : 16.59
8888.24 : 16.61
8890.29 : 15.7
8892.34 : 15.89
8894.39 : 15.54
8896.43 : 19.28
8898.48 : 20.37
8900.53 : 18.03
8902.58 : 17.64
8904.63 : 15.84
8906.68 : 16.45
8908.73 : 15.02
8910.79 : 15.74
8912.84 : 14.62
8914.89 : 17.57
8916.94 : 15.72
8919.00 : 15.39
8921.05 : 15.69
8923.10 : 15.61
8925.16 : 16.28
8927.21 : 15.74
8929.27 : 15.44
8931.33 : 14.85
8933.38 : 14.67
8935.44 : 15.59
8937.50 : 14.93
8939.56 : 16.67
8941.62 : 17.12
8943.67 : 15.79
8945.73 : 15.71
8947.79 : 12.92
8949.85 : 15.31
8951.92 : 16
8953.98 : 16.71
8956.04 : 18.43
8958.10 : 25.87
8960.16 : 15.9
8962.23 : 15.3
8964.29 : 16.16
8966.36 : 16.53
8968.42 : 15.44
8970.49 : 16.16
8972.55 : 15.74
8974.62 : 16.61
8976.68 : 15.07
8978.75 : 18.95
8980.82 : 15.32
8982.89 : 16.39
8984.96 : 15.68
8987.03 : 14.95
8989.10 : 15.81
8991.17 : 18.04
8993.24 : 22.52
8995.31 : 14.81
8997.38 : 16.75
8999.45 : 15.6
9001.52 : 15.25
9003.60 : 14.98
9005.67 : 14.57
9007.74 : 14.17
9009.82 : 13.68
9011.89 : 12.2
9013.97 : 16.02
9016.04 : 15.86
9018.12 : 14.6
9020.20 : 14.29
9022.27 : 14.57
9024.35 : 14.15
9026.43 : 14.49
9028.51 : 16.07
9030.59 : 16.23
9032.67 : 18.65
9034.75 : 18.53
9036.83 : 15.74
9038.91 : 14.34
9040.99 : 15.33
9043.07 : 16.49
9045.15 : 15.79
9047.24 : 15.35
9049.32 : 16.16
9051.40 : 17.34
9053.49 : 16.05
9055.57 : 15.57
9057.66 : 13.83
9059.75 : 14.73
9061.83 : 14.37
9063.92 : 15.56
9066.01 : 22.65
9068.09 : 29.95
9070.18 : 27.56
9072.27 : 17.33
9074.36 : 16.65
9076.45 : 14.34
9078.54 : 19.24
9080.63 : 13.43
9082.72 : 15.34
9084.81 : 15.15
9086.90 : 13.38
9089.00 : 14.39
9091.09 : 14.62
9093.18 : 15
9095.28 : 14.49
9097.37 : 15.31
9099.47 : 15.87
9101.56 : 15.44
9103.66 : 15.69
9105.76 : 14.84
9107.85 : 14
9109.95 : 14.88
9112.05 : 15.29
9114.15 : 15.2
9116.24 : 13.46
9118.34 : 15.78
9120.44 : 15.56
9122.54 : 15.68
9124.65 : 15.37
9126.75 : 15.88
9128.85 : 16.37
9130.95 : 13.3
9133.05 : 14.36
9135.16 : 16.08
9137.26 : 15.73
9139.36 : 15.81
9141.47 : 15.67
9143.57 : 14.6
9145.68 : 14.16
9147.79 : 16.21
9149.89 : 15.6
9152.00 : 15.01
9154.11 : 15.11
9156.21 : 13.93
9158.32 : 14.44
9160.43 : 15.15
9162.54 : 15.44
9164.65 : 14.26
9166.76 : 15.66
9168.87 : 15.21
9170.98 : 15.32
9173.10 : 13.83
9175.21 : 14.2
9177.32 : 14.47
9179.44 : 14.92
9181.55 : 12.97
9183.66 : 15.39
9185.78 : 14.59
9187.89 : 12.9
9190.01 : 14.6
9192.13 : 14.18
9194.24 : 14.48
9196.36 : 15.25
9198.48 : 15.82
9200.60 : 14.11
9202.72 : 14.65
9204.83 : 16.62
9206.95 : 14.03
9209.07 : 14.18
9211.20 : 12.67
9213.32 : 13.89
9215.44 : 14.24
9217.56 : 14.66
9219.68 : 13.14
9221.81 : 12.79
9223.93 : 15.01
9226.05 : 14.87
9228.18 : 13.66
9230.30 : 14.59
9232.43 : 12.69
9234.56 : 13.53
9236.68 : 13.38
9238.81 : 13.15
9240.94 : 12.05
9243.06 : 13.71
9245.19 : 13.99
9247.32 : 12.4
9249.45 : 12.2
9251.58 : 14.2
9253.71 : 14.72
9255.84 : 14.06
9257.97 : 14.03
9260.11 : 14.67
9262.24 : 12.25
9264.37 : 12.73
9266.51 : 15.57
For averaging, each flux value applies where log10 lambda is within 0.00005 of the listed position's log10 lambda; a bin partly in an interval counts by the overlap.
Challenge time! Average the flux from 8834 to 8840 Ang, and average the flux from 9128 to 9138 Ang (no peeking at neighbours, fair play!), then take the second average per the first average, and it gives 0.86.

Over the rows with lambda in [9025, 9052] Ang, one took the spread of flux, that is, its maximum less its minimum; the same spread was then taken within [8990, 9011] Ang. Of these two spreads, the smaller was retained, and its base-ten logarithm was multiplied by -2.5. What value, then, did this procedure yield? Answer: -1.6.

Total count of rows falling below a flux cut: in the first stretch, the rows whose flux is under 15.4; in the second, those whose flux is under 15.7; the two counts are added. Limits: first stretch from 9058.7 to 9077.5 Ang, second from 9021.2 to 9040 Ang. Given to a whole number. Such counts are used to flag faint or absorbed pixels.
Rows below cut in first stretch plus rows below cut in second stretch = 7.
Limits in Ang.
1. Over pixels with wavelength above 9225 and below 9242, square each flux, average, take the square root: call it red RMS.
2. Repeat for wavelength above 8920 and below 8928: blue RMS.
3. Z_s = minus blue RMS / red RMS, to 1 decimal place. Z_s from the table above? -1.2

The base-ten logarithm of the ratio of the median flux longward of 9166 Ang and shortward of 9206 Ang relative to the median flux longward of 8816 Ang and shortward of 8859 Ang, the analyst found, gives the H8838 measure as -0.047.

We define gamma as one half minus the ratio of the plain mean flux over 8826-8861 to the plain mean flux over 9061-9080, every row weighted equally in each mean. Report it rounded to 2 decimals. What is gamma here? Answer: -0.32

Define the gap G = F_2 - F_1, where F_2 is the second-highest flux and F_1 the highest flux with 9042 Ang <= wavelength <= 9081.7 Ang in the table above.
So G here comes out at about -2.4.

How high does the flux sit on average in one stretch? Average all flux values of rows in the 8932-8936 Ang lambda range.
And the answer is 15.1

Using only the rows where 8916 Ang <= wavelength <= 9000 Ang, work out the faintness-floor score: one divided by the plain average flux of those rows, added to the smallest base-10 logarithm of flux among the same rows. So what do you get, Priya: 1.17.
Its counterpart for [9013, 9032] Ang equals 1.22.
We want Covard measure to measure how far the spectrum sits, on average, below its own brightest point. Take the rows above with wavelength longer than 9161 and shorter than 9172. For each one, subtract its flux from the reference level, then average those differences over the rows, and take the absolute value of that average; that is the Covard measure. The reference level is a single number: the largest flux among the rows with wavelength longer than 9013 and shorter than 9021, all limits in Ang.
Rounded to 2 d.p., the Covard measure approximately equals 0.84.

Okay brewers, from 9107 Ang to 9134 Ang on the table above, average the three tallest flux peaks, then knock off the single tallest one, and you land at -0.36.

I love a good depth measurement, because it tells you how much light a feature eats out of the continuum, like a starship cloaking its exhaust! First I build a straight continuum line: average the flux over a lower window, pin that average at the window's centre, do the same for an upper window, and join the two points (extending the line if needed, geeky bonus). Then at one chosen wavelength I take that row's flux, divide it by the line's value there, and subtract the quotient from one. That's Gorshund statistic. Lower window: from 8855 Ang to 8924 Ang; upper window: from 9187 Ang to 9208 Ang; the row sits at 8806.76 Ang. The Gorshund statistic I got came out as 0.13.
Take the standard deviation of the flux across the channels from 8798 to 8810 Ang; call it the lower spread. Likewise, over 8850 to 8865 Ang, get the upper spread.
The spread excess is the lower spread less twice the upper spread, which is 0.0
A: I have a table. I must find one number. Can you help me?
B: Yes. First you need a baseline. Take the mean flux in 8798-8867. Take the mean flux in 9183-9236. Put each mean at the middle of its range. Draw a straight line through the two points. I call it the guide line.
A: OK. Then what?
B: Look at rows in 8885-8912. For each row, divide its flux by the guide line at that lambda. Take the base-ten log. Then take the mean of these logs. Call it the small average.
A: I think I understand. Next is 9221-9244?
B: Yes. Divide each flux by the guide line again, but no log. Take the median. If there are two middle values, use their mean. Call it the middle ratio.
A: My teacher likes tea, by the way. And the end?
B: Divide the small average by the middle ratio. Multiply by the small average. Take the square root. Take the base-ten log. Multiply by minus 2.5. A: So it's 3.8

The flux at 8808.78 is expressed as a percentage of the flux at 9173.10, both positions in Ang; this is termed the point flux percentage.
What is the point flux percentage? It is 101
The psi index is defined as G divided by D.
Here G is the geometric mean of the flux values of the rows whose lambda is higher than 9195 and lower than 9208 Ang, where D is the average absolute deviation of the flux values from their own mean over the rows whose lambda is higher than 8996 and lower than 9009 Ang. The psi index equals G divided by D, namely 23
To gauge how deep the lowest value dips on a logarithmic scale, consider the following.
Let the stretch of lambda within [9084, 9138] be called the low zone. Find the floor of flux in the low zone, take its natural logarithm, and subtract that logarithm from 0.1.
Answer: -2.49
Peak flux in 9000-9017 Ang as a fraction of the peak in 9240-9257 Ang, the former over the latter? 1.09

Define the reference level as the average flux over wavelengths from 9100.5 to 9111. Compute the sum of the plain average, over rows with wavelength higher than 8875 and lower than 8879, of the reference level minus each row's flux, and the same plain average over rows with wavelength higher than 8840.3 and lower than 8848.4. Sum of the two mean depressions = -1.3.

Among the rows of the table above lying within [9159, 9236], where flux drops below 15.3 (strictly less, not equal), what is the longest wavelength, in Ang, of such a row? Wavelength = 9234.56 Ang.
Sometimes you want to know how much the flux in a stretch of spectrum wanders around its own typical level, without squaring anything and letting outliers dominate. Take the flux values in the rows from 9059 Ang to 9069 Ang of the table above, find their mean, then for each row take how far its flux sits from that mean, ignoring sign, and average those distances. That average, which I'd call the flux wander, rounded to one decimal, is 5.5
